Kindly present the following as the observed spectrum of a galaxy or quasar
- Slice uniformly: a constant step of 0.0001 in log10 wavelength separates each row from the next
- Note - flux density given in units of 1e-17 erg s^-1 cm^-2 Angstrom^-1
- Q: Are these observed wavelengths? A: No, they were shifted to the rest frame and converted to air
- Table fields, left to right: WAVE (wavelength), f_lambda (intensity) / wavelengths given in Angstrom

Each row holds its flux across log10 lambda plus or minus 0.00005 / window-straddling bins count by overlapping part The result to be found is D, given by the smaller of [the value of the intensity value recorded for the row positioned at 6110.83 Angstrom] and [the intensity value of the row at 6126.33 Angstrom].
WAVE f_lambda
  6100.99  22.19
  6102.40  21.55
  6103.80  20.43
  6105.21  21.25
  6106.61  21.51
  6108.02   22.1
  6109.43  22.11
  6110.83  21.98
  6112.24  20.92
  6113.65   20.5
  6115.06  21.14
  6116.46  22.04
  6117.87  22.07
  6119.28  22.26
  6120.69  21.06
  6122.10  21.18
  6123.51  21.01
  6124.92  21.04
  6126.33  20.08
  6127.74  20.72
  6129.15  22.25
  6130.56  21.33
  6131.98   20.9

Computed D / 20.1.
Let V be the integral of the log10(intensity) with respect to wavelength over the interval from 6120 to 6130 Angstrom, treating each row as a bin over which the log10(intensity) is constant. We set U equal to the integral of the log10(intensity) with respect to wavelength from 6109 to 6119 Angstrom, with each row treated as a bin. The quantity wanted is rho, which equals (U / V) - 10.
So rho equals -8.99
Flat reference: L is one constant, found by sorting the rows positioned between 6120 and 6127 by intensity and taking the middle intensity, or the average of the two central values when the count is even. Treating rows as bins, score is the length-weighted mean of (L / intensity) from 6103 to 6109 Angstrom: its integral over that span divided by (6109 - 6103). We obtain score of 0.986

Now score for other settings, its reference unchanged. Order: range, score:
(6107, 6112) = 0.959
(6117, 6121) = 0.961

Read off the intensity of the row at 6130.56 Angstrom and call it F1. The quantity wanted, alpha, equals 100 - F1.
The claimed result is 78.7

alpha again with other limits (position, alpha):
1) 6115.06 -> 78.9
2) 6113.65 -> 79.5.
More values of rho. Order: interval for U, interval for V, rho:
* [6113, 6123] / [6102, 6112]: -9.00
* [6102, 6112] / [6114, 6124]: -9.00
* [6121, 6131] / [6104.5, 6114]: -8.95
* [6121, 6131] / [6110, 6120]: -9.01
